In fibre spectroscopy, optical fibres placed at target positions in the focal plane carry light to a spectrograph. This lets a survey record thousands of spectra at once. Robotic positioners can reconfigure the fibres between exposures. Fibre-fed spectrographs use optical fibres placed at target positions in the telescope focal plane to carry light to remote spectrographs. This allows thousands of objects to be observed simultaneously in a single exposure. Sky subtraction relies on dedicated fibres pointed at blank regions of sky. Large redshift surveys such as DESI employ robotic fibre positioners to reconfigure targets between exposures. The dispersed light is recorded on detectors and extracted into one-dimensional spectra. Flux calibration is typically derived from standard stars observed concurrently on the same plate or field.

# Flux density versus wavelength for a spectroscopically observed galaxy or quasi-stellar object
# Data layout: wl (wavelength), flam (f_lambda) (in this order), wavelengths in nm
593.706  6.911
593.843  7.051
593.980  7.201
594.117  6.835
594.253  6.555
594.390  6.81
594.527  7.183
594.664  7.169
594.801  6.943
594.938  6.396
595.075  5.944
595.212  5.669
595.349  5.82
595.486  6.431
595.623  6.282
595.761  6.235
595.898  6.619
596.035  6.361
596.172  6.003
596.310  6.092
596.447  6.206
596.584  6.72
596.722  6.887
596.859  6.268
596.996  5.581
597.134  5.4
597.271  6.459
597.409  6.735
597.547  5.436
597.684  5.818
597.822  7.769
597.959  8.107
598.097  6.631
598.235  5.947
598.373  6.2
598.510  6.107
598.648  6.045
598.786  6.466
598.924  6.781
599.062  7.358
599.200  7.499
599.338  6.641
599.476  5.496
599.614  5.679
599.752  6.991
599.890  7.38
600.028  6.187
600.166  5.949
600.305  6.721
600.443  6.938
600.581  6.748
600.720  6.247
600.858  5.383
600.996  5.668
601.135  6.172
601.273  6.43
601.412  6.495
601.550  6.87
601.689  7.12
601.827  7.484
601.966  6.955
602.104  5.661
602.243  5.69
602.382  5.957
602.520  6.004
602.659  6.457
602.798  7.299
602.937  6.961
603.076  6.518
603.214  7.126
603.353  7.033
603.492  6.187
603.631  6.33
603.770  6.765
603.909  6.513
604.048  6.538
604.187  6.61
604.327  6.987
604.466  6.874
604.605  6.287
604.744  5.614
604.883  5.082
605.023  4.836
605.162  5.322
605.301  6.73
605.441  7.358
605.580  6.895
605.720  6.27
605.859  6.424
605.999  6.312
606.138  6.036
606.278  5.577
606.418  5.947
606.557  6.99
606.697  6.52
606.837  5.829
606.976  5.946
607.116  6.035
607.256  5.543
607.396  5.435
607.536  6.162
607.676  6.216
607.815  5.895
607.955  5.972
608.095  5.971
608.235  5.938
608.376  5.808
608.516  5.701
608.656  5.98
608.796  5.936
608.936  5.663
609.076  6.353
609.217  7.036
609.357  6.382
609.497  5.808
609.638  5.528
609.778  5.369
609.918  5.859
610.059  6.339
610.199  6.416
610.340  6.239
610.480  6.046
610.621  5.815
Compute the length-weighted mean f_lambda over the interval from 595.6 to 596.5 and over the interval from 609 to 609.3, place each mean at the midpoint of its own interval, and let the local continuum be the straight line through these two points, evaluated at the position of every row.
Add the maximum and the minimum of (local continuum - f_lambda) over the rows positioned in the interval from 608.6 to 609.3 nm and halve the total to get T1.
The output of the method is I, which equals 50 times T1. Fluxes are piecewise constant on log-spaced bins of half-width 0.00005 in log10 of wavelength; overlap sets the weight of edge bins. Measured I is 15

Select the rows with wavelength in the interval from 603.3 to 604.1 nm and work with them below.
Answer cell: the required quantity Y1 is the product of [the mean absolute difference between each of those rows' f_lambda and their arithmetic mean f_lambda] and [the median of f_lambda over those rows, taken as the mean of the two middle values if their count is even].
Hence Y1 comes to 1.5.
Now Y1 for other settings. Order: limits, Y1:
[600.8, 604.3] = 2.8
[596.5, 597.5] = 3.0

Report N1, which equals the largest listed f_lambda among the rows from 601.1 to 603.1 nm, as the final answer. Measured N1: 7.484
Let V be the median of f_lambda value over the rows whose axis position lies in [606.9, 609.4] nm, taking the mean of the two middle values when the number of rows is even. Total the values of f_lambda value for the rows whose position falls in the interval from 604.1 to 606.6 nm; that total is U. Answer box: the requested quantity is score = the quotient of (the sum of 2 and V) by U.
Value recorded 0.0710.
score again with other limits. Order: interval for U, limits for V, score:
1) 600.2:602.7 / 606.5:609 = 0.0691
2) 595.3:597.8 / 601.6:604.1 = 0.0766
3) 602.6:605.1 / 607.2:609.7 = 0.0684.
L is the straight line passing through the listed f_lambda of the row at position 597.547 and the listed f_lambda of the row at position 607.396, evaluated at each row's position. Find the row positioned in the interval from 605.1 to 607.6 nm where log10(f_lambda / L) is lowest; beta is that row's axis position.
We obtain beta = 605.162 nm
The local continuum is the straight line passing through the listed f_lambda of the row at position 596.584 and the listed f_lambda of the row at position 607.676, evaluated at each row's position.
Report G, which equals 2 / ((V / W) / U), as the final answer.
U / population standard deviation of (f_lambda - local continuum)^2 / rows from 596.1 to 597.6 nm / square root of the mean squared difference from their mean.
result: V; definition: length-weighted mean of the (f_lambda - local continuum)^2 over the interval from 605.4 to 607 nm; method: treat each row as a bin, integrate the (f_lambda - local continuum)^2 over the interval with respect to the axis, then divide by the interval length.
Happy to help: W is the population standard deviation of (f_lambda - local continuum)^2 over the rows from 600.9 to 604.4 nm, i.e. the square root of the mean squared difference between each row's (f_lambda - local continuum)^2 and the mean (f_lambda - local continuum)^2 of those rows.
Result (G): 1.4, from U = 0.6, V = 0.24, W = 0.28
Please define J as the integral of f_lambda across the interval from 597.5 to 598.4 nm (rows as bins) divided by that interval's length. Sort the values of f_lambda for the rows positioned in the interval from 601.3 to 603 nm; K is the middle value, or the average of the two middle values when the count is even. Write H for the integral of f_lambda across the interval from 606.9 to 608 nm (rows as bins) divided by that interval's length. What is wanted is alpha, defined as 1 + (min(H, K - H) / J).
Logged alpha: 1.12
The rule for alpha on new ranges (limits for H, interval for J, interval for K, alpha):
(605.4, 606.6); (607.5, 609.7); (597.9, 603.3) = 1.02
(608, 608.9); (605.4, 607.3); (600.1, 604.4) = 1.10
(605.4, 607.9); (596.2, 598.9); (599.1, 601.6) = 1.05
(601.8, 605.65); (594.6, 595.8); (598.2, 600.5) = 1.01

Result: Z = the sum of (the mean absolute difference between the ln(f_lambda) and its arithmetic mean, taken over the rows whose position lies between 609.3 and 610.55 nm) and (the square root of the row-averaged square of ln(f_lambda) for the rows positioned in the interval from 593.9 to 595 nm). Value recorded 1.98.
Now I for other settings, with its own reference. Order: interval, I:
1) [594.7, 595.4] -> -4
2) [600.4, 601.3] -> 12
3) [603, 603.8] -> -9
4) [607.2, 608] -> 39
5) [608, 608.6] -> 40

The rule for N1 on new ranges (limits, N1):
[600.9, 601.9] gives 7.484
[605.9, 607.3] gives 6.99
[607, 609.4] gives 7.036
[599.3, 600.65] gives 7.38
